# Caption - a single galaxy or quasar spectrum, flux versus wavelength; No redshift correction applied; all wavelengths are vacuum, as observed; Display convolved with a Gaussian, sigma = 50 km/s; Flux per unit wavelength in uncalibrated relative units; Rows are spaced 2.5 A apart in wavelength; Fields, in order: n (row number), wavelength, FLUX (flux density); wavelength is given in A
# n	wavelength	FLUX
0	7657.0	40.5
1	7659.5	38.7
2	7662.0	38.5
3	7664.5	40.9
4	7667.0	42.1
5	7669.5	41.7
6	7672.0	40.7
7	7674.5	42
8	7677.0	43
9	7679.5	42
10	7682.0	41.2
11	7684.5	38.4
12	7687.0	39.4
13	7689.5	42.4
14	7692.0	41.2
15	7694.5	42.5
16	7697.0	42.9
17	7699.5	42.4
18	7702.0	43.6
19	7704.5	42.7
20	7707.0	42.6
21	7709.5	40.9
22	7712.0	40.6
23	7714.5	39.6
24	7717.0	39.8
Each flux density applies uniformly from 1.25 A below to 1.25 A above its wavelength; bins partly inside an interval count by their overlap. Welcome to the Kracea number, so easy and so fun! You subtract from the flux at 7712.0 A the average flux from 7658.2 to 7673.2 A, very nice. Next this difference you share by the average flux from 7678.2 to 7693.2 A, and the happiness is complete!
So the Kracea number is 0.004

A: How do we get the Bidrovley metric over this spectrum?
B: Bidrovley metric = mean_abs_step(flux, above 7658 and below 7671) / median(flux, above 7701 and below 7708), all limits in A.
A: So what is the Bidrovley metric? 0.0246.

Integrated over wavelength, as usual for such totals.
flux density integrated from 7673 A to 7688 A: 615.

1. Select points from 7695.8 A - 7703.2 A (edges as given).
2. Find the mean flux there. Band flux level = 43.0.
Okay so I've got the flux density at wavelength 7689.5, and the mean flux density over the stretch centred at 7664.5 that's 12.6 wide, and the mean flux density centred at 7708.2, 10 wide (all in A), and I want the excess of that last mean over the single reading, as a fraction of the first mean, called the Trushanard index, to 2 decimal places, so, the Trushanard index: -0.02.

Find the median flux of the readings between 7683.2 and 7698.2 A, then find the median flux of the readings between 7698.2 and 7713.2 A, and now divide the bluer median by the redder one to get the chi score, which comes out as 0.98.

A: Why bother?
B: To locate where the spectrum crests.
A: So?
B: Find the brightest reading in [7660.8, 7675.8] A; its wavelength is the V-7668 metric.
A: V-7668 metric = 7667.0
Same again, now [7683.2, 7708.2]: 7702.0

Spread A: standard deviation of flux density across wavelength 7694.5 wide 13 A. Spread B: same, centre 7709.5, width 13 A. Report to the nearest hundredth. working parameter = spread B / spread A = 2.10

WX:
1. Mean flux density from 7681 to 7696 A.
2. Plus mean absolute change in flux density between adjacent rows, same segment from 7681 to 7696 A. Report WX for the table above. 42.7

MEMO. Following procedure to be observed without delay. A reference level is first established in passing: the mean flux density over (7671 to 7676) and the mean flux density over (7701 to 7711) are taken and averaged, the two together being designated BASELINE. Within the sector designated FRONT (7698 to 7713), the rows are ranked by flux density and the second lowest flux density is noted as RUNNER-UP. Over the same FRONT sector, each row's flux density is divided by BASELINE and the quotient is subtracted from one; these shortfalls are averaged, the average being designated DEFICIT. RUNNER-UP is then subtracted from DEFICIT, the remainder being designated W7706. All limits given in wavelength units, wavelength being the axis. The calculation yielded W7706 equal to -40.9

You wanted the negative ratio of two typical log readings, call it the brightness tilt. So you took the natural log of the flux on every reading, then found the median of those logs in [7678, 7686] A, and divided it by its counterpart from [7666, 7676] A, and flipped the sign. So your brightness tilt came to -1.00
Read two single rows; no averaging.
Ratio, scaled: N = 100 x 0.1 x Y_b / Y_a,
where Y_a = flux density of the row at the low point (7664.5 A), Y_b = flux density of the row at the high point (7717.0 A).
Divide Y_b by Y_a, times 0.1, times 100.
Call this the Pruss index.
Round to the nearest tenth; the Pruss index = 9.7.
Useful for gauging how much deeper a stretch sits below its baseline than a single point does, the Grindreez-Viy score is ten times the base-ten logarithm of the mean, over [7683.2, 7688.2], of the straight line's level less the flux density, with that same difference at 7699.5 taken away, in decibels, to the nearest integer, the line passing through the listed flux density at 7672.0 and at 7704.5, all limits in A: 4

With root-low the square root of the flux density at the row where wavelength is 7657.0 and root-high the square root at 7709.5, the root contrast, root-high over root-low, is 1.005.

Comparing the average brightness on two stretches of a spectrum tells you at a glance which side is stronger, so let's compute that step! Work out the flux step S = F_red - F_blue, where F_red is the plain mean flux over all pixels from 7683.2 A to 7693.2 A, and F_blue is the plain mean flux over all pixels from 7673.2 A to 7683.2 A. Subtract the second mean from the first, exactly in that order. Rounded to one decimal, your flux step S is -1.7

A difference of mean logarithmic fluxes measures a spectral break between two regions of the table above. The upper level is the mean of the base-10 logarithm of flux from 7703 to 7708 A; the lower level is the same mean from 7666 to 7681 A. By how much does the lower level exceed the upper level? -0.008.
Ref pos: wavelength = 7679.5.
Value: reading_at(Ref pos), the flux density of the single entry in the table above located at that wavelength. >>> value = 42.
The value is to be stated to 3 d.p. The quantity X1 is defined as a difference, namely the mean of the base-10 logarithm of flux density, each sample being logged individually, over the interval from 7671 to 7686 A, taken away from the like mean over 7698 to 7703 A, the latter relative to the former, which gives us 0.019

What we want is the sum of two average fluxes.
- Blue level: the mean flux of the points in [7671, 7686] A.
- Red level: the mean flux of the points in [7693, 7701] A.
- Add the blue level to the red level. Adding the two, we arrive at 83.8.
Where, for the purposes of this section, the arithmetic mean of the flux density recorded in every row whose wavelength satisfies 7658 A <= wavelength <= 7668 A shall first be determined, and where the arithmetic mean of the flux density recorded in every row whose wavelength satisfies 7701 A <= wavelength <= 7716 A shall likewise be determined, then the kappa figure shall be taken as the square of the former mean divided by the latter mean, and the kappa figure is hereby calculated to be 38.5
